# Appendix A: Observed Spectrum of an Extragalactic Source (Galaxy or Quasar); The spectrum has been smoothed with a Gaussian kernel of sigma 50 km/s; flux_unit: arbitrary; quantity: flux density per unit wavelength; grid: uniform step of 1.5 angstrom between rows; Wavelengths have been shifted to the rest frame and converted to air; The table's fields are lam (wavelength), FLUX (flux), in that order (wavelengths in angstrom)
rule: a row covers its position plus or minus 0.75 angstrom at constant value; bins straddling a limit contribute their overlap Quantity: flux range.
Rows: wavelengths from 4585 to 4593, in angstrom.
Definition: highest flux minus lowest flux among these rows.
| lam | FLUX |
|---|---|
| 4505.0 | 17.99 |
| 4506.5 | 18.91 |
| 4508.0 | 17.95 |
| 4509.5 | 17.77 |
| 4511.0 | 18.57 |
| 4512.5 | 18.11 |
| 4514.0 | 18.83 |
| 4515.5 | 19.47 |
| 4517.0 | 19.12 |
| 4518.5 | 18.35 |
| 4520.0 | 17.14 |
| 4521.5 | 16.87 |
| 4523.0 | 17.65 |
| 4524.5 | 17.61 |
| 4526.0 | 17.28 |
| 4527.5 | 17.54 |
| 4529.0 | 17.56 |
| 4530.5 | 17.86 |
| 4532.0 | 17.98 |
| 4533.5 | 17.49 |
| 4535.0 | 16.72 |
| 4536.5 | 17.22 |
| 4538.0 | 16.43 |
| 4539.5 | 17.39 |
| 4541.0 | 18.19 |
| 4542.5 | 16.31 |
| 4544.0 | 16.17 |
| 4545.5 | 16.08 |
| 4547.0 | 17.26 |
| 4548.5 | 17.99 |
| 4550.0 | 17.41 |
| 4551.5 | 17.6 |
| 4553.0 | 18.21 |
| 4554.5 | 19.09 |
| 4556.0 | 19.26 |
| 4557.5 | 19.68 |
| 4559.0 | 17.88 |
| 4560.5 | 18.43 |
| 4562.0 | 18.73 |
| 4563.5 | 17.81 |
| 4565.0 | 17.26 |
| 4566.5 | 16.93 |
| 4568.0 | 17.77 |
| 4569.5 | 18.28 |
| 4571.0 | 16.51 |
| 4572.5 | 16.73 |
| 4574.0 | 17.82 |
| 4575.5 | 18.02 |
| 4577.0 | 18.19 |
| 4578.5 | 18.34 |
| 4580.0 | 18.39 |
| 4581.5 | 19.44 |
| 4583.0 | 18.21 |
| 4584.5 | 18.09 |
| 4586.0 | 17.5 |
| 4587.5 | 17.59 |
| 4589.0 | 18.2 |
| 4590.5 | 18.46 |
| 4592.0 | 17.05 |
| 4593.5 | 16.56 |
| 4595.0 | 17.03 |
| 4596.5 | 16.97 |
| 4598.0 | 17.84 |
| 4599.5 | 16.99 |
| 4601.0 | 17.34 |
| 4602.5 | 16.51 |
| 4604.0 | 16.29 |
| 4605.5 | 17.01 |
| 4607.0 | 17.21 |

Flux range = 1.4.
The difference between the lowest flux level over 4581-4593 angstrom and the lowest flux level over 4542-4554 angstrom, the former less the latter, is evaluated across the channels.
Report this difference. 1.0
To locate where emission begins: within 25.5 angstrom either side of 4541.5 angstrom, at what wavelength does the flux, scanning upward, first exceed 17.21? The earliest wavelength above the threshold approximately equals 4517.0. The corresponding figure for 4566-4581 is 4568.0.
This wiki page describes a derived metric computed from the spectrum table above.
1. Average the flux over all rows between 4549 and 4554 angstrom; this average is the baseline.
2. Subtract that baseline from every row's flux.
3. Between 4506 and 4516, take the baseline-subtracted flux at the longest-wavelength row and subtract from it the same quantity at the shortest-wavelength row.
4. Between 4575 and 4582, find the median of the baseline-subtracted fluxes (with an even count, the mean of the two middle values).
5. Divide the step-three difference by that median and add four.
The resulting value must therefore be 5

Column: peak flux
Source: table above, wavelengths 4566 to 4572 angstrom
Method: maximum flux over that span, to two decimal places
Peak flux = 18.28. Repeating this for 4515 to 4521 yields 19.47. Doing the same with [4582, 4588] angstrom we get 18.21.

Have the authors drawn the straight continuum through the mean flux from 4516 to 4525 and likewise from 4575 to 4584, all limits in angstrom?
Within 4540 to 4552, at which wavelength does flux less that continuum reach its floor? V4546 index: 4545.5 angstrom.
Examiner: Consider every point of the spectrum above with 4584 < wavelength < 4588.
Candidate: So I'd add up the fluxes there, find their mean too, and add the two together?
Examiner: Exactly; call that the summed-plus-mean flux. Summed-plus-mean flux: 70.9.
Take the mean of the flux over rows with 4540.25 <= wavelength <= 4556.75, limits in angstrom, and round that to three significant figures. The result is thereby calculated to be 17.6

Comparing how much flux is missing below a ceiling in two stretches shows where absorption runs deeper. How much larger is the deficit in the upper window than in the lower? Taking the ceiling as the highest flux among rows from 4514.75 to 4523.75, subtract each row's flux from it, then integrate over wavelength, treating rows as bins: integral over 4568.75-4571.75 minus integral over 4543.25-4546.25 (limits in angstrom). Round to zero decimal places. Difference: -4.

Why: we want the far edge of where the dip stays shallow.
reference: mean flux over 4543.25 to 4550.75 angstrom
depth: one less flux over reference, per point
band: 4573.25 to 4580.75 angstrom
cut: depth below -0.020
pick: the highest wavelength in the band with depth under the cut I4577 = 4580.0 angstrom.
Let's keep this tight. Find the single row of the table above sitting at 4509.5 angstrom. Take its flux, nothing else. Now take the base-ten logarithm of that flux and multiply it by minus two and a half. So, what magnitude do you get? -3.124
